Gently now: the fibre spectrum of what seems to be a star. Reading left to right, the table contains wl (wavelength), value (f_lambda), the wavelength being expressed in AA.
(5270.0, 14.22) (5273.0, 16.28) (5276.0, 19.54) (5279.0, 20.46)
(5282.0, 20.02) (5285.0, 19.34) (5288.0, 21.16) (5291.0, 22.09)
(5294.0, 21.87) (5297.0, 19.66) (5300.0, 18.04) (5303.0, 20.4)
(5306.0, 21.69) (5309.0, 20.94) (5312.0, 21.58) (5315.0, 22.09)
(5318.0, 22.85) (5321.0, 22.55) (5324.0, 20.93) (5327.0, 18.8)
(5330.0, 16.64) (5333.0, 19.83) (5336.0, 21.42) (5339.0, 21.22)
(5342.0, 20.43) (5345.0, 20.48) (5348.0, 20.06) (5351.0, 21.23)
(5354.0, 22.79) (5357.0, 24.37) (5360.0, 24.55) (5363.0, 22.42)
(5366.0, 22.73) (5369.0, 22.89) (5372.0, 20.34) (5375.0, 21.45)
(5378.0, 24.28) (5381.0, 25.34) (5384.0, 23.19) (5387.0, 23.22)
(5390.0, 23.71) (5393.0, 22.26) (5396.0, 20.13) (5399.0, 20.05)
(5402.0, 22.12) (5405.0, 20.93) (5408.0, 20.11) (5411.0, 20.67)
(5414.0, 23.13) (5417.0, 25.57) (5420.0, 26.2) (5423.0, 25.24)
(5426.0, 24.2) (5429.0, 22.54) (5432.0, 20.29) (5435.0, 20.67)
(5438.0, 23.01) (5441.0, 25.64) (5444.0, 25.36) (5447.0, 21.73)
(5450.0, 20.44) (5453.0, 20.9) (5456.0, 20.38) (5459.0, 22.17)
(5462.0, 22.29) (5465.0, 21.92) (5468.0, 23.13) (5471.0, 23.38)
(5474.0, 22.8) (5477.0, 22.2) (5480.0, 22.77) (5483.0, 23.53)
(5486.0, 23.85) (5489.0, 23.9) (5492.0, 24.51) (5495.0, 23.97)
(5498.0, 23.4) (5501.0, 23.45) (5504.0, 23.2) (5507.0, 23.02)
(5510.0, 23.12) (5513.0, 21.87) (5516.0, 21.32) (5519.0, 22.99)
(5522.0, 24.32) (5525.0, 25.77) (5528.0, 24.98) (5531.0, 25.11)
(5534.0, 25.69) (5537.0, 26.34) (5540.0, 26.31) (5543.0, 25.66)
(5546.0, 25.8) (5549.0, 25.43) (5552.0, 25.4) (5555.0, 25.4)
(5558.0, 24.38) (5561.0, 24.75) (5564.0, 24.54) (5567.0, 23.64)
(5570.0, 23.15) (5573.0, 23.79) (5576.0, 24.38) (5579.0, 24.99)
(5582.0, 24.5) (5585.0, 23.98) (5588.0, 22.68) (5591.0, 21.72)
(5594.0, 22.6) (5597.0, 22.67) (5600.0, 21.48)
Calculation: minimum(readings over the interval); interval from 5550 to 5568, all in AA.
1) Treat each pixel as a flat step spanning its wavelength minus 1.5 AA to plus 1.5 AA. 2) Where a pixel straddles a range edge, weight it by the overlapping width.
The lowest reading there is 23.64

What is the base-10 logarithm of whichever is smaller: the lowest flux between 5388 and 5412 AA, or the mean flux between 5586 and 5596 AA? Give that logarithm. 1.30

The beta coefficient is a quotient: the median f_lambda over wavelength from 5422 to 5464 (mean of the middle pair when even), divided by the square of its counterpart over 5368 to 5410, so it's 0.0451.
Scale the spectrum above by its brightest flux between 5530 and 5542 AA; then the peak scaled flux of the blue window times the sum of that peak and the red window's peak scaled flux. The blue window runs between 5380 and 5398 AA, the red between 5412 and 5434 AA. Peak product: 1.9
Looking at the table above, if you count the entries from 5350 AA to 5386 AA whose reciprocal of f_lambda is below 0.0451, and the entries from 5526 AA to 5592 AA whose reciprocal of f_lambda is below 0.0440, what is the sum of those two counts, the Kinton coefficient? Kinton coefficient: 29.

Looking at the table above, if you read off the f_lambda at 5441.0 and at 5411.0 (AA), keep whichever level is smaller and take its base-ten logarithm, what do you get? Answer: 1.32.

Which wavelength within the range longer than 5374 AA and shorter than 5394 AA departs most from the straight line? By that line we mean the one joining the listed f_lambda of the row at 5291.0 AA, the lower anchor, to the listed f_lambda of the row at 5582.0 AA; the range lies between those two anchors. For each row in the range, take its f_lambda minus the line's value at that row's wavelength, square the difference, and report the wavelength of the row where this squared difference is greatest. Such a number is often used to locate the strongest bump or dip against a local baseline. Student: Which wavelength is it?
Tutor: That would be 5381.0 AA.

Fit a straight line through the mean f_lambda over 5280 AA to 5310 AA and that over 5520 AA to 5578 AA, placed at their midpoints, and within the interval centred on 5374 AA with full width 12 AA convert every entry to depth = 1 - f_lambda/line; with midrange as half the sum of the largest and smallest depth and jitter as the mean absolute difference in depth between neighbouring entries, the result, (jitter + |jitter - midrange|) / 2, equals 0.11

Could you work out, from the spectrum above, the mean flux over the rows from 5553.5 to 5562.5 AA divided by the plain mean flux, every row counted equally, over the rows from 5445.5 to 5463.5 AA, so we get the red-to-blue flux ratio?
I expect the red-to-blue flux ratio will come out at 1.17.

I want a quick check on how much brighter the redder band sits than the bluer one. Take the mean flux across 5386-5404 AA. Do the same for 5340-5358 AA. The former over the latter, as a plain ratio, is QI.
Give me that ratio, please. 1.02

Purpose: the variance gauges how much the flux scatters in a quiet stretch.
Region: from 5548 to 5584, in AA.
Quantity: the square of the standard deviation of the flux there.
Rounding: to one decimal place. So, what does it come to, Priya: 0.5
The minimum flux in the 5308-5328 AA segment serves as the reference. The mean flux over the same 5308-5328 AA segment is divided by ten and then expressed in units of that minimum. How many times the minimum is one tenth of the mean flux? 0.114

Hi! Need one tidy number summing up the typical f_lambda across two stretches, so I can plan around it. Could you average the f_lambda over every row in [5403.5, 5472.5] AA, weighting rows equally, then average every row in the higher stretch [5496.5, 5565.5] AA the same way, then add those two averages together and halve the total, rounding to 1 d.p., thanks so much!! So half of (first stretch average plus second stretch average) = 23.5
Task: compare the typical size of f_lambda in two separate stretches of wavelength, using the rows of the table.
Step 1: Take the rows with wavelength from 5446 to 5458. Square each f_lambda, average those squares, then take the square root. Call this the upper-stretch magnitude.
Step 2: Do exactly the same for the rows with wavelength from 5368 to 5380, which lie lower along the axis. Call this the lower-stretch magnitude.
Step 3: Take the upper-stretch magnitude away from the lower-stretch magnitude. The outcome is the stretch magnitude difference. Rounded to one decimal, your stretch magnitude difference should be 1.4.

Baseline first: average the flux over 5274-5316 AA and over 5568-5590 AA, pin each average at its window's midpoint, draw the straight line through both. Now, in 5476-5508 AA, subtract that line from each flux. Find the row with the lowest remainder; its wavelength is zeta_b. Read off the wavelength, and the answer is 5477.0 AA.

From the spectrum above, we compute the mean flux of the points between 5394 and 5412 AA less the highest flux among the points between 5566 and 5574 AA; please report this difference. -3.1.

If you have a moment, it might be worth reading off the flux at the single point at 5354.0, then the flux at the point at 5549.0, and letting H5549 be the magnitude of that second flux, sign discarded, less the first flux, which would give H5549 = 2.6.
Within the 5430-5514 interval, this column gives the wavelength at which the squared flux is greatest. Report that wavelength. 5441.0 AA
